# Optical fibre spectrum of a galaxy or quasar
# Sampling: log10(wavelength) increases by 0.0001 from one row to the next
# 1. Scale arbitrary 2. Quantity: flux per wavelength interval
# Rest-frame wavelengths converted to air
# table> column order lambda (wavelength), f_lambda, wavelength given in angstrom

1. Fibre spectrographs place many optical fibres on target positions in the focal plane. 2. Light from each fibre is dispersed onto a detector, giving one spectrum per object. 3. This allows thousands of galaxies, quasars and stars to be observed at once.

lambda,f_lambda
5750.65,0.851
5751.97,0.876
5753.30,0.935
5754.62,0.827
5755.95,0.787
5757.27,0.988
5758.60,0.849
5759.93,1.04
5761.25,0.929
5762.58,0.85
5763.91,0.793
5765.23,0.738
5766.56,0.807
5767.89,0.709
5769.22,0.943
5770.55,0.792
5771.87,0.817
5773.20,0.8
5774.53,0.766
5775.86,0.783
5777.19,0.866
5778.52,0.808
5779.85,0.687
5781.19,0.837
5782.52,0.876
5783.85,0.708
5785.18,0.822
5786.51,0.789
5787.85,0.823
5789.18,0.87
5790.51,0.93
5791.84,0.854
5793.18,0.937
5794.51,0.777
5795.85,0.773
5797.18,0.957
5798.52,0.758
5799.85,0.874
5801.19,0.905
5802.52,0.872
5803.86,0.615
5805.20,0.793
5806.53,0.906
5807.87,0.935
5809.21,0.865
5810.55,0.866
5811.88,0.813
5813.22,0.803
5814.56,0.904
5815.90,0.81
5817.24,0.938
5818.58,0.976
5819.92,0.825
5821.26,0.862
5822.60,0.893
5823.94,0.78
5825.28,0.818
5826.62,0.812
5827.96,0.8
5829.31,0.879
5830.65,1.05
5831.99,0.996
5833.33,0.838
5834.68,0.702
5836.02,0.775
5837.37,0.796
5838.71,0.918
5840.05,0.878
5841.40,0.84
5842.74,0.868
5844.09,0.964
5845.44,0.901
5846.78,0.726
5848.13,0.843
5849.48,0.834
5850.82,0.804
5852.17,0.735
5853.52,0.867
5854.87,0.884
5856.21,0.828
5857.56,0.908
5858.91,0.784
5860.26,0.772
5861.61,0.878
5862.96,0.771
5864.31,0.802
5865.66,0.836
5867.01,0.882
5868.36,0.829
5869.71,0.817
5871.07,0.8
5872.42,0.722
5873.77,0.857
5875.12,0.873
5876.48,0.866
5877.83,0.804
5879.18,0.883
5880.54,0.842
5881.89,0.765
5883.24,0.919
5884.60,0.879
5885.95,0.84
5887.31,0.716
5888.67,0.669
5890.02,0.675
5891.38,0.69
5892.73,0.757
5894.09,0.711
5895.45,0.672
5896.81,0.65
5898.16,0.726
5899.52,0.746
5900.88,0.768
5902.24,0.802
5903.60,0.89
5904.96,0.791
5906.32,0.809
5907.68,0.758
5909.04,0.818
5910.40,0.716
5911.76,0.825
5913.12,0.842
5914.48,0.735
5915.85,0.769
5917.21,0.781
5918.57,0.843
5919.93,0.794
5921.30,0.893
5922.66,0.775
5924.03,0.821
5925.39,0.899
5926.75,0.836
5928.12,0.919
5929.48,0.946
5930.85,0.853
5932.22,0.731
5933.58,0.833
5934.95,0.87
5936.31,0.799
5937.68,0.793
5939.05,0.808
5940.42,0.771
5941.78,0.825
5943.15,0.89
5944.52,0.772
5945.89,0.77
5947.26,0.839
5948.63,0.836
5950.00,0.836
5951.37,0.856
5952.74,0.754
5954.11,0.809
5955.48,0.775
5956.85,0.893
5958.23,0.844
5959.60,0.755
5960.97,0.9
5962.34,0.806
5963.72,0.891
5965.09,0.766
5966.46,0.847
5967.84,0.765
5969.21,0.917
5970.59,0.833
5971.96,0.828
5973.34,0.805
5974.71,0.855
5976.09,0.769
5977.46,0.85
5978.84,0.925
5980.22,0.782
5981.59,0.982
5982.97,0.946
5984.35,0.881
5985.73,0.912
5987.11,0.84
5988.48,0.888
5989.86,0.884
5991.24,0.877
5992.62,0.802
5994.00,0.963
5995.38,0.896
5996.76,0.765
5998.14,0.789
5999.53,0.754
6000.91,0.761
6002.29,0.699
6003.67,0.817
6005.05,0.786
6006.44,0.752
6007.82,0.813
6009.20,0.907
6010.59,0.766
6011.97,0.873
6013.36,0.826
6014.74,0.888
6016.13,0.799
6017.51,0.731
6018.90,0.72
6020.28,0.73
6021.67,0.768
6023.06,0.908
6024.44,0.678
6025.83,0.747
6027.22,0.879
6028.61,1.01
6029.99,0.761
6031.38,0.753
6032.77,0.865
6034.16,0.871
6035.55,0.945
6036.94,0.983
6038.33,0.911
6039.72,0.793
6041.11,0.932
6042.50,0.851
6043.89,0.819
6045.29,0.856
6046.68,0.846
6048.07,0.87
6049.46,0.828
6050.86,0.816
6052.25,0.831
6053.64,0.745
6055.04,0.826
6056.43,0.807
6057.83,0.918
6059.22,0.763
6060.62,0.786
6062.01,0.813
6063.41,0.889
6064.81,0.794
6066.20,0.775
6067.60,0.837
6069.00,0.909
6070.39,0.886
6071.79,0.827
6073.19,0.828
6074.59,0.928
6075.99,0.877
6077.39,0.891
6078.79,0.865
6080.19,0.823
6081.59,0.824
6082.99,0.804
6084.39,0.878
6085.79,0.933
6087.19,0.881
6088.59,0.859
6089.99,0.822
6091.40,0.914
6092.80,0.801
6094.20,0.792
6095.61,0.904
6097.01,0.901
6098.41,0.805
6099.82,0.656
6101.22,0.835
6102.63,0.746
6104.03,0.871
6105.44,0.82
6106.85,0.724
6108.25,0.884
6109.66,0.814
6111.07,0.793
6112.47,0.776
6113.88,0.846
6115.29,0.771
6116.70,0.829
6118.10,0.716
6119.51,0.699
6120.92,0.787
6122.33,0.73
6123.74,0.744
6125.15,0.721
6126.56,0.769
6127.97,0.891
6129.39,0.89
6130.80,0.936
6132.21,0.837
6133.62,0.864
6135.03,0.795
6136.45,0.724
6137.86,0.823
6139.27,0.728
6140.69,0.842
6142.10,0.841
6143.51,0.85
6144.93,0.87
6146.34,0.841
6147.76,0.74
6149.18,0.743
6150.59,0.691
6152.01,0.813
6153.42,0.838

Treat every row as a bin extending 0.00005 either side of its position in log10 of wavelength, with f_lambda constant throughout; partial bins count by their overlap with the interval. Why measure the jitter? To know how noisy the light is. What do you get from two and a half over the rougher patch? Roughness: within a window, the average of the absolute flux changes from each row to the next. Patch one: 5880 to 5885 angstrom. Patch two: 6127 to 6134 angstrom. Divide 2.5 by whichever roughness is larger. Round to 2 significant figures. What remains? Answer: 28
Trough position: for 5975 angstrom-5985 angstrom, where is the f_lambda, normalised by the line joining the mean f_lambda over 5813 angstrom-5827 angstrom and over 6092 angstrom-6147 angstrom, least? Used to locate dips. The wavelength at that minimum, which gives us 5976.09 angstrom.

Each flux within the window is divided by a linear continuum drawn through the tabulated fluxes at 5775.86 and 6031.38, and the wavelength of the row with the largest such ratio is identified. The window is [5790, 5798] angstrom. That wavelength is 5797.18 angstrom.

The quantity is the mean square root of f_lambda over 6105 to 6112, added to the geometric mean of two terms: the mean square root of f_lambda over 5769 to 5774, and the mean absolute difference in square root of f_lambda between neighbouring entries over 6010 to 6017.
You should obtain 1.09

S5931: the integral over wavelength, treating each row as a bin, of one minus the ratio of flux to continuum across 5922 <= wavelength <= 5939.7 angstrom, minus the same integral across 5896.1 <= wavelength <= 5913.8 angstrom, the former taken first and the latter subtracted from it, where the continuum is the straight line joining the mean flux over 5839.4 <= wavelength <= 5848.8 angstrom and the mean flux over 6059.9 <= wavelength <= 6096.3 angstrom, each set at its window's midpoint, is -1.2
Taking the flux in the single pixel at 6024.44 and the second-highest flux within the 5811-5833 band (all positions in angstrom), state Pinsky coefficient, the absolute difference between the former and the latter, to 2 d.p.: 0.32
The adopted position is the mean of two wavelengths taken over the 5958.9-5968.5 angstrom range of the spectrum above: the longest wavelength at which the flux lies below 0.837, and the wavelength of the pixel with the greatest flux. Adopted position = 5964.4 angstrom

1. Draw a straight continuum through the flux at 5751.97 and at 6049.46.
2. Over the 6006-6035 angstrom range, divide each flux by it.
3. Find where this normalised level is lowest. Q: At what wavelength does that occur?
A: 6024.44 angstrom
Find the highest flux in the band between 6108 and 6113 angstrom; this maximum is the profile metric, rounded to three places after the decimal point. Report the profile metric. 0.884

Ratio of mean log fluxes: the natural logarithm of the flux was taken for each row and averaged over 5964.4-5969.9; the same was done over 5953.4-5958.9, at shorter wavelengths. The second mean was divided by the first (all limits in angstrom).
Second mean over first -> 0.95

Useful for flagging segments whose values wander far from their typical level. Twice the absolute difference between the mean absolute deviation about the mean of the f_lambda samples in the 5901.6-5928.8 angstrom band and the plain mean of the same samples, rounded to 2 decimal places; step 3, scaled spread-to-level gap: 1.55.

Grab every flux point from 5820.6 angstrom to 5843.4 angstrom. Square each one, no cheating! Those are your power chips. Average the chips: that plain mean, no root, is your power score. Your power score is 0.734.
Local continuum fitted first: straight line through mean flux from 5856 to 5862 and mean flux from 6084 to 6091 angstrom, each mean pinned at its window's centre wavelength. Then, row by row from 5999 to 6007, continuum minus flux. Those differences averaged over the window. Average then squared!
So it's 0.0096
